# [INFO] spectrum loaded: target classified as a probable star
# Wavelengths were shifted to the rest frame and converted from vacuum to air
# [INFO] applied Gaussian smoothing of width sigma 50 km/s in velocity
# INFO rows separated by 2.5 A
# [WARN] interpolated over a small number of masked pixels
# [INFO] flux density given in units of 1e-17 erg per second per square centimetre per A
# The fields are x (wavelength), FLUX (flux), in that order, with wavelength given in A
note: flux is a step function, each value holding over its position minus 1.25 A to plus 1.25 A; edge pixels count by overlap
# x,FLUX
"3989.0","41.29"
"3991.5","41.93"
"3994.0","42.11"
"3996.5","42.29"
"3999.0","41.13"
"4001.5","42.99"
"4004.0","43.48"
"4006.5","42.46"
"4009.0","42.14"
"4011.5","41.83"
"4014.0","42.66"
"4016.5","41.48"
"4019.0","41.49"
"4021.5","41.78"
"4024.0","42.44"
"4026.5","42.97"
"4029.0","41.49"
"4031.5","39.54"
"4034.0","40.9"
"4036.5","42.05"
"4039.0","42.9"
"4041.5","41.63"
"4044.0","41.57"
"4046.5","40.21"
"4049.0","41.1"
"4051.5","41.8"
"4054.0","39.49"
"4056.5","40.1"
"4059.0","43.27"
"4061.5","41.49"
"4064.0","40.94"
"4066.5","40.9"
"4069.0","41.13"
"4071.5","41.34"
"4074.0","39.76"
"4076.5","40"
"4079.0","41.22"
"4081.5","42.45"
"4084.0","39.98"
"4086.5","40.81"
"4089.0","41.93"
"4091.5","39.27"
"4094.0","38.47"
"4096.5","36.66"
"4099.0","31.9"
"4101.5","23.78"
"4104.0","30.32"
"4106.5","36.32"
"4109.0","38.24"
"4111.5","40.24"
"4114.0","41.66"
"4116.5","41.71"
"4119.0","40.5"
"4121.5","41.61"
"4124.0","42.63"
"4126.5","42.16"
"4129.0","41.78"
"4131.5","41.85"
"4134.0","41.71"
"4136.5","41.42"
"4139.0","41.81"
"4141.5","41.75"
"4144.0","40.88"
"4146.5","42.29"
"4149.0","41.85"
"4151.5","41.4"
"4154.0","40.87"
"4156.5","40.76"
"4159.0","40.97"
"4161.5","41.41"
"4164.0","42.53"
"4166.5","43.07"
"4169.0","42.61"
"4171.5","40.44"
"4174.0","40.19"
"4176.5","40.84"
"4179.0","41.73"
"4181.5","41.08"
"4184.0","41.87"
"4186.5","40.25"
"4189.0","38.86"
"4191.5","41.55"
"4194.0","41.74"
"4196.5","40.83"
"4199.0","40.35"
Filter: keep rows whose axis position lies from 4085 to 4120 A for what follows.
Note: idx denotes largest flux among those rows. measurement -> 41.93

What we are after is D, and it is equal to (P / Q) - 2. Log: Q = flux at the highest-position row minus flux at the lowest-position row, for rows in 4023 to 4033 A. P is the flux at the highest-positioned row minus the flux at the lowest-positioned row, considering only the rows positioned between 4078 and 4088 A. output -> -1.9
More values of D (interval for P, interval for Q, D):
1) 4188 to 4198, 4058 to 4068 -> -2.8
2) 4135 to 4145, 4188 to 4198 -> -2.3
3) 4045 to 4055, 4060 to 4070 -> 0.0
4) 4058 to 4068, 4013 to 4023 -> 0.7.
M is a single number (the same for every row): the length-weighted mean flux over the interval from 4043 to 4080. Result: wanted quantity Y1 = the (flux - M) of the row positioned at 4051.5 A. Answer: 0.85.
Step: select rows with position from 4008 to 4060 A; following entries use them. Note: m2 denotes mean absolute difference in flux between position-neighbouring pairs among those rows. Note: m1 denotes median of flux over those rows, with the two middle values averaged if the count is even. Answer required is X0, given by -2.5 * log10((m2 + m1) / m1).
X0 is -0.027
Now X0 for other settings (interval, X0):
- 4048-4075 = -0.029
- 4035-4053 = -0.022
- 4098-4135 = -0.055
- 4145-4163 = -0.009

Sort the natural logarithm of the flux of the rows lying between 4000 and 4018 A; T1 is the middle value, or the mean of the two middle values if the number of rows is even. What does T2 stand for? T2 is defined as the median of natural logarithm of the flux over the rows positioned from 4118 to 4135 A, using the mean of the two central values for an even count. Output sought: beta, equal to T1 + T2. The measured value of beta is 7.48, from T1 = 3.75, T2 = 3.73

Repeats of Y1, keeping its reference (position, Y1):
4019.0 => 0.54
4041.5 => 0.68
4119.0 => -0.45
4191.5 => 0.60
